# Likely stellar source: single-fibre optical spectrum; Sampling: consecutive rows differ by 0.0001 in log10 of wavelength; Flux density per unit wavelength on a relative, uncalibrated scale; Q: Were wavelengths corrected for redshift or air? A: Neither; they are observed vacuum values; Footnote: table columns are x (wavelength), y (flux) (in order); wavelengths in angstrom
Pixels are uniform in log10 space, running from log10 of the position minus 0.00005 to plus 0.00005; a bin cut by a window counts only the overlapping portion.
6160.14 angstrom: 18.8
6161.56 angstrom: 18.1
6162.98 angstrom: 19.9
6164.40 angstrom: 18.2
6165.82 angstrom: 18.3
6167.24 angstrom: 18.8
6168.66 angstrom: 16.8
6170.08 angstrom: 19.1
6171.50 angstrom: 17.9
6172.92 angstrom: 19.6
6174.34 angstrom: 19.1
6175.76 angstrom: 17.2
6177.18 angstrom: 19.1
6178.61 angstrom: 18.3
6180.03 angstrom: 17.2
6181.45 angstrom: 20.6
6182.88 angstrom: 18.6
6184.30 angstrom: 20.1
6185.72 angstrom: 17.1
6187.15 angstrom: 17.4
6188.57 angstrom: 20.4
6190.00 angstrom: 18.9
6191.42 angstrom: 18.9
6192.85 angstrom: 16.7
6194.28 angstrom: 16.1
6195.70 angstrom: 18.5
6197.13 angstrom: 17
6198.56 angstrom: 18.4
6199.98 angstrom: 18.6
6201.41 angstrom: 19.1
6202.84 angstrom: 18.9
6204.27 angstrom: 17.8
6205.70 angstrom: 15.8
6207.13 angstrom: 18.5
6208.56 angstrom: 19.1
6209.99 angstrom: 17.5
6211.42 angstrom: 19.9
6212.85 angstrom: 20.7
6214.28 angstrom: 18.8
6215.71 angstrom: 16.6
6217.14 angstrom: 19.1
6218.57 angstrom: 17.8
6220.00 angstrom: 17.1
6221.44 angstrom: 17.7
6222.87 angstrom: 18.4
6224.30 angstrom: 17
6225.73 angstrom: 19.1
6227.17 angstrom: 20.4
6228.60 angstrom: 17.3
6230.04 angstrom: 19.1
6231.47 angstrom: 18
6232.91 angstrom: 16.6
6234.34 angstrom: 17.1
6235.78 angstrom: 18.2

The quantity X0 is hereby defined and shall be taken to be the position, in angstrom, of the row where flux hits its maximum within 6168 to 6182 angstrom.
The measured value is 6181.45 angstrom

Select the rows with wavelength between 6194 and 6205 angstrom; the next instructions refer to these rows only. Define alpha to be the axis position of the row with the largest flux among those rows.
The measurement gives 6201.41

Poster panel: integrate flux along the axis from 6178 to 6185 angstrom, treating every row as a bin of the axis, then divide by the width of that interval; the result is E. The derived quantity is 19.0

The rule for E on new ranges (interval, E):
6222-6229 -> 18.5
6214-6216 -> 17.7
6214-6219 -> 18.0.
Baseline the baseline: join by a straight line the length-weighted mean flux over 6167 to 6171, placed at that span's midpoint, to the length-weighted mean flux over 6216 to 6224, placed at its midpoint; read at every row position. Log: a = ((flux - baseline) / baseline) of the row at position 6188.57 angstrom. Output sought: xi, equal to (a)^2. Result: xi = 0.0168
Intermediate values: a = 0.13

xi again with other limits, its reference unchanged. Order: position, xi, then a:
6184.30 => 0.0125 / 0.11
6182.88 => 0.0008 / 0.03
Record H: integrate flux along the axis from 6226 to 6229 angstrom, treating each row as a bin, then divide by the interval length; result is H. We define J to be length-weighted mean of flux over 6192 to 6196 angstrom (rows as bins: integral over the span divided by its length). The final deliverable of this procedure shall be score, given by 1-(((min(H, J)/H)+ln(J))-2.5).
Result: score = -0.23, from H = 19.0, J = 17.0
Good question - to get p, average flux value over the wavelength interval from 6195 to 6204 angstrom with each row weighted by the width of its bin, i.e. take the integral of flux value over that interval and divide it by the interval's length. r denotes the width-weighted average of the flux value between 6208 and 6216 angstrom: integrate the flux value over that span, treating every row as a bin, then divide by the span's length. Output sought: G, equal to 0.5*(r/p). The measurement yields 0.514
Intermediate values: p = 18.4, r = 18.9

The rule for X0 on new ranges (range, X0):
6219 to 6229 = 6227.17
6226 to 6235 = 6227.17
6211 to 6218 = 6212.85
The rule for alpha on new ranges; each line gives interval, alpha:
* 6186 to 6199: 6188.57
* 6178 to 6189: 6181.45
